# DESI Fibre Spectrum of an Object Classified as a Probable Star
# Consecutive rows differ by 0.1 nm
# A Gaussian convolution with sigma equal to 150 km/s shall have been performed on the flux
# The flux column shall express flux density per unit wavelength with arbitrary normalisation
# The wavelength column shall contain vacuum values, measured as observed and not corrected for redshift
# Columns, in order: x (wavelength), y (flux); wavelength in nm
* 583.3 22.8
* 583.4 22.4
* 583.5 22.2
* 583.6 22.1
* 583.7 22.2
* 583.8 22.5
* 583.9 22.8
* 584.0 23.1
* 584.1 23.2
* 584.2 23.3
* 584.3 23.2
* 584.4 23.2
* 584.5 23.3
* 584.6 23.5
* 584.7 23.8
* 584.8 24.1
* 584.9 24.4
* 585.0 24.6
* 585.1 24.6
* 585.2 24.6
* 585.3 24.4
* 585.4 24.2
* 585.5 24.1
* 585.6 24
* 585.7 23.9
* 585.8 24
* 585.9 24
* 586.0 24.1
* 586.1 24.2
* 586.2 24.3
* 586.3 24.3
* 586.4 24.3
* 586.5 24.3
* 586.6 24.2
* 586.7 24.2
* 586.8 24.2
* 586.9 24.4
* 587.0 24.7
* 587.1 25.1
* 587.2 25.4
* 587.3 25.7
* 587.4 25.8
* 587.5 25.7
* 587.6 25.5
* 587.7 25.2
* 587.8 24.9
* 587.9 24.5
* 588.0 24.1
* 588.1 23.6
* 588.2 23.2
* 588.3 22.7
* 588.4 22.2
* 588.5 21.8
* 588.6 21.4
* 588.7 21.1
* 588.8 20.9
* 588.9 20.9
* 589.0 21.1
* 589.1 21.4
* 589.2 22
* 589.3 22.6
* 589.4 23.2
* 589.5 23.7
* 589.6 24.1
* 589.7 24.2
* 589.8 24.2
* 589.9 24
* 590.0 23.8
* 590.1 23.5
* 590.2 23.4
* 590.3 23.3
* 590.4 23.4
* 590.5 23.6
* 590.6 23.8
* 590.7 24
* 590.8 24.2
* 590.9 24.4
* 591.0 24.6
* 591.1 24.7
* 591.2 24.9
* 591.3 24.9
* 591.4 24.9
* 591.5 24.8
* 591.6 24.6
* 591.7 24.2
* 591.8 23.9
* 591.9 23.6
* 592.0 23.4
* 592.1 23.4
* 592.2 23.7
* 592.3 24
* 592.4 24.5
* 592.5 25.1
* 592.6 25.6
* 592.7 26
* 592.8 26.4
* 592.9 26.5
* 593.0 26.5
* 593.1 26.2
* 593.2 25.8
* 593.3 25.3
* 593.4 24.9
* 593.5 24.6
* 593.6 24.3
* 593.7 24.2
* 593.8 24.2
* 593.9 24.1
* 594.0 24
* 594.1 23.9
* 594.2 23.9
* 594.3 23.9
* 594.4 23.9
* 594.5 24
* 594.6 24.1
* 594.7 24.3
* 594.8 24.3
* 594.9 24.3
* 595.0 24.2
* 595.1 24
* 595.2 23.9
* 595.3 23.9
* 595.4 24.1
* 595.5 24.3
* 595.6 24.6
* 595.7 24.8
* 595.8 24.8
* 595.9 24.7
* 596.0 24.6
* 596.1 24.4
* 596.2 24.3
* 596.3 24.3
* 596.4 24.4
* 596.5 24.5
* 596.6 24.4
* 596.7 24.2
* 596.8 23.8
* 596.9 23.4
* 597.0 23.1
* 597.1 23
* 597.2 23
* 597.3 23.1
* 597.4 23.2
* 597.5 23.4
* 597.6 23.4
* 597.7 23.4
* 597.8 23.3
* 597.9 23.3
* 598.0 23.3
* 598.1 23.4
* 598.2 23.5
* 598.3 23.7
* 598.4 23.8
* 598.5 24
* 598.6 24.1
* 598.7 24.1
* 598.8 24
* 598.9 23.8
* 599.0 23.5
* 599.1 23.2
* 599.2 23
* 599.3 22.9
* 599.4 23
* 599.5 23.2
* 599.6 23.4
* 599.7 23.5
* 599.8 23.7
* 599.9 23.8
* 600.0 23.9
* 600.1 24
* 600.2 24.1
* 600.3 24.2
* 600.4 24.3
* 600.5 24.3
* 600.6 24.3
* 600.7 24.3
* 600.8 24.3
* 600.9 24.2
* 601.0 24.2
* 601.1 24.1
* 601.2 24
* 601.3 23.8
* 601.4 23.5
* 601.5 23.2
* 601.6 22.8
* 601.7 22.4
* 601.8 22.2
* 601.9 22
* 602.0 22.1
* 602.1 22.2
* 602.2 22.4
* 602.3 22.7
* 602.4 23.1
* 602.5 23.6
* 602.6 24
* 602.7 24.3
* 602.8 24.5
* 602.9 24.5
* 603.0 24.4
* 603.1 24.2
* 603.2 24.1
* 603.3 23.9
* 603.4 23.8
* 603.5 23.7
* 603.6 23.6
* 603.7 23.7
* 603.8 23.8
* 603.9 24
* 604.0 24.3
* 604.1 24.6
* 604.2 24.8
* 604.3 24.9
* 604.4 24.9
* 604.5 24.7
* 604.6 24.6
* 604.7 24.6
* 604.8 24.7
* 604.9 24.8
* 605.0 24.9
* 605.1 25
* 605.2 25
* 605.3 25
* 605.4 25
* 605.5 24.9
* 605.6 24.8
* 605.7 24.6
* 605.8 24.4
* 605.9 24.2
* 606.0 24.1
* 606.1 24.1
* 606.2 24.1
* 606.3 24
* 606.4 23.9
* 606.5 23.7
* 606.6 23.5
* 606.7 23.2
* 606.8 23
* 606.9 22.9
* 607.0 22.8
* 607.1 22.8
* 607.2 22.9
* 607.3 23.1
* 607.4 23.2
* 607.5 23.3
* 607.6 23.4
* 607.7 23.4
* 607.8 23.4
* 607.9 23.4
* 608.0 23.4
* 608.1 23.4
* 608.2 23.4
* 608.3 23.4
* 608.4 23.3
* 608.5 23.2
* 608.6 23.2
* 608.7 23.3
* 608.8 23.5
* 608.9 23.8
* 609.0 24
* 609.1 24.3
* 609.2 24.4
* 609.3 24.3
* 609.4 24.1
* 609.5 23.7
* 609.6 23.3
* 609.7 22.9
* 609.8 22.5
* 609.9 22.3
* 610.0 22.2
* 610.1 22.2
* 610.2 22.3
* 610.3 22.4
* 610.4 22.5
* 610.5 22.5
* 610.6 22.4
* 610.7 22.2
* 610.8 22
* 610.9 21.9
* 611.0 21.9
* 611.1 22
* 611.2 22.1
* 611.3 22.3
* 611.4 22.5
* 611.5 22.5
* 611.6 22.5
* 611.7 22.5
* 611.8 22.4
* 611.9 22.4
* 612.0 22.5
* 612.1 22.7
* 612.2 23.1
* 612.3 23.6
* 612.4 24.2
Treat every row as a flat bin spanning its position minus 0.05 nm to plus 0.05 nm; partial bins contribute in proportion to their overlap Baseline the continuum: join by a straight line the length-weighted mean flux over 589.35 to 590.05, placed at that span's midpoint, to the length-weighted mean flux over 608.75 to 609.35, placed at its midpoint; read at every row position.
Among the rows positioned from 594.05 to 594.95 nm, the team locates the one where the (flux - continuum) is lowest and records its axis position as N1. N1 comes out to 594.4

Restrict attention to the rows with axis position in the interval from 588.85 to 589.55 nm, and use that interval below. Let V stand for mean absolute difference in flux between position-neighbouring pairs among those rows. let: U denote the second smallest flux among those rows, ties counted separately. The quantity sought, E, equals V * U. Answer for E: 9.8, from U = 21.1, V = 0.47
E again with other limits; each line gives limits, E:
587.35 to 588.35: 8.0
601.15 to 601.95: 6.3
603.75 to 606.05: 2.9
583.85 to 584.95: 4.2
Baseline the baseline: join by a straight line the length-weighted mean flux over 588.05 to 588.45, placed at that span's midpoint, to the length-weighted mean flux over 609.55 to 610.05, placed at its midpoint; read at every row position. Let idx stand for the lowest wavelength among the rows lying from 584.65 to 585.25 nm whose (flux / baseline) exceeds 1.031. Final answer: 584.7 nm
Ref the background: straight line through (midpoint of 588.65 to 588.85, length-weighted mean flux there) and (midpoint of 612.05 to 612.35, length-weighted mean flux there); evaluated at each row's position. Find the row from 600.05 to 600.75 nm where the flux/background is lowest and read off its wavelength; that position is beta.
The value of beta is 600.1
